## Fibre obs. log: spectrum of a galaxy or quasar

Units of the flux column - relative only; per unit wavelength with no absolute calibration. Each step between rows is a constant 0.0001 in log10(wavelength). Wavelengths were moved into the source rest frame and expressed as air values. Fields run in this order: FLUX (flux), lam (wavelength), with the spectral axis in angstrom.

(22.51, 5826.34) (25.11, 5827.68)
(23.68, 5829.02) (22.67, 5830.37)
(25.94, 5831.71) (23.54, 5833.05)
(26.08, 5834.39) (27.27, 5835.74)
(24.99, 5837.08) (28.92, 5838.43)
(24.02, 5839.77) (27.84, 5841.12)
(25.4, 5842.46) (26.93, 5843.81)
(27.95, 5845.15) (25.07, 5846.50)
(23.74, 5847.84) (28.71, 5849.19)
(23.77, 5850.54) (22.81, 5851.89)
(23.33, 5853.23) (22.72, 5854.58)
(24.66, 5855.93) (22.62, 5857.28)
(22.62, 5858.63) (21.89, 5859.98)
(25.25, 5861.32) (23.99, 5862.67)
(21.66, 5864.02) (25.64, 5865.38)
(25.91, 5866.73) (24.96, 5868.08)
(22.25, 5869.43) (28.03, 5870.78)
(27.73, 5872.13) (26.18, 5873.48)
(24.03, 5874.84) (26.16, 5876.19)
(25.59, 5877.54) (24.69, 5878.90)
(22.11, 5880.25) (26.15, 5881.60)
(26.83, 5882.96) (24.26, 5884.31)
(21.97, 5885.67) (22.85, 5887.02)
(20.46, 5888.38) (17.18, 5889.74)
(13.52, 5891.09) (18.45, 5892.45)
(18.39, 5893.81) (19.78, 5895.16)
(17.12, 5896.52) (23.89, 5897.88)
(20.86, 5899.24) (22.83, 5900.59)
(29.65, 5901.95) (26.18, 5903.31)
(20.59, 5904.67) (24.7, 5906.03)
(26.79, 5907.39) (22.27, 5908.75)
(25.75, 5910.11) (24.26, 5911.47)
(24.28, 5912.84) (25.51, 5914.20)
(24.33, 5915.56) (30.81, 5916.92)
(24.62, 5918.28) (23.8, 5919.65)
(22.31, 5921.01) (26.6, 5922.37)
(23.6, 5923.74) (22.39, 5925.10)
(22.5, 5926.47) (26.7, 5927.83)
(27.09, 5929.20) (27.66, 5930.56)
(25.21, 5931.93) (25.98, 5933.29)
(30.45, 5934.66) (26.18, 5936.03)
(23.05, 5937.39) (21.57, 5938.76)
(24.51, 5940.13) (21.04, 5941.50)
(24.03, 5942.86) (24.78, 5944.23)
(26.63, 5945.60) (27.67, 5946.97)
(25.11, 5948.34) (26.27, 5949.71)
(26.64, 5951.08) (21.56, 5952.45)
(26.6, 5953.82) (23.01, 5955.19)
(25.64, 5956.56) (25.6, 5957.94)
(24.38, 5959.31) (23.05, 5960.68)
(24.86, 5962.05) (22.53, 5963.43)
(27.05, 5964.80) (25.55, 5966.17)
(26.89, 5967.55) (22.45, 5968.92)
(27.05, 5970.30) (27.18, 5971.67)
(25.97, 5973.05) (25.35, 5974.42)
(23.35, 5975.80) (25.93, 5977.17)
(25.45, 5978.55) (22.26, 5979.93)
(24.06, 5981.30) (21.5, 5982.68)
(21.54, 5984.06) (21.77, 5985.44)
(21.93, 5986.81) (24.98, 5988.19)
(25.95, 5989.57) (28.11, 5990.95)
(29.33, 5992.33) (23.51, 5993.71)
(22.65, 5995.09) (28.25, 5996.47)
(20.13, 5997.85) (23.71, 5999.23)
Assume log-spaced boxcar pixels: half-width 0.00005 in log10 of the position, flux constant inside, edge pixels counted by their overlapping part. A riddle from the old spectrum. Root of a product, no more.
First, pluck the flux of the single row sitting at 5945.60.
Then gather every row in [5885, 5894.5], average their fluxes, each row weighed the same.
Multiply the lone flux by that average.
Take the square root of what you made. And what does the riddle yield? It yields 22.5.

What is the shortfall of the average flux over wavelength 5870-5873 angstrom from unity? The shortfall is -27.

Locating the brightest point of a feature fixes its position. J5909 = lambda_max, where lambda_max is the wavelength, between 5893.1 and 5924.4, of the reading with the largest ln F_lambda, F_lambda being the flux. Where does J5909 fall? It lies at 5916.92 angstrom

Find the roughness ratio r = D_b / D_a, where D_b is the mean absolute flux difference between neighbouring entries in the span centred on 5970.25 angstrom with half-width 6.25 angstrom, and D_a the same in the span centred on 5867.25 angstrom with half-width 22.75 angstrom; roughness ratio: 1.0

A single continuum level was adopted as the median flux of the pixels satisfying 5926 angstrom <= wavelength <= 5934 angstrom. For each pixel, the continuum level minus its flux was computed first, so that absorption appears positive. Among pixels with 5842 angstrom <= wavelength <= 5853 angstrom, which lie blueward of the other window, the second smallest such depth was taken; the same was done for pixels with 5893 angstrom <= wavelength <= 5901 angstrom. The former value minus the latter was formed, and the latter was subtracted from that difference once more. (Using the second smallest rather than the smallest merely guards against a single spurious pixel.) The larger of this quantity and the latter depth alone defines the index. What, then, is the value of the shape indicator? 3.5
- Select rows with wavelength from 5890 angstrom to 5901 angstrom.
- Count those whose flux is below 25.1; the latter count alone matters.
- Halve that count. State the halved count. 4.00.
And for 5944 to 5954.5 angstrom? 1.00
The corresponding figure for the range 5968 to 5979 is 1.00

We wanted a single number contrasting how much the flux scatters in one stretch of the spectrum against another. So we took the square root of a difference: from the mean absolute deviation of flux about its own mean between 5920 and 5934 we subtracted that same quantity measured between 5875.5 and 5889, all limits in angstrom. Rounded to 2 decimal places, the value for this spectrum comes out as 0.19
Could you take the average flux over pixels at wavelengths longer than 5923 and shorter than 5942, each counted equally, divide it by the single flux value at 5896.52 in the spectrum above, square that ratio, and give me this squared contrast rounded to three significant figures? 2.11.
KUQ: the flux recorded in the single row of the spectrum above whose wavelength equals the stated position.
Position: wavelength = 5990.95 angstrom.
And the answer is 28.11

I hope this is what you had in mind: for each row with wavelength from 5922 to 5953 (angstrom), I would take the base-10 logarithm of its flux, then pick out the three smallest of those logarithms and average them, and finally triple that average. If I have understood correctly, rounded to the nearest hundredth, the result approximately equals 3.99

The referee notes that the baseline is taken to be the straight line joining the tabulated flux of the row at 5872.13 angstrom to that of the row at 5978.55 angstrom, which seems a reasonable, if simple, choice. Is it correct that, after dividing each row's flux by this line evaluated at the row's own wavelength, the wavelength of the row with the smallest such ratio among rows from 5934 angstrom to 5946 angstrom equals 5941.50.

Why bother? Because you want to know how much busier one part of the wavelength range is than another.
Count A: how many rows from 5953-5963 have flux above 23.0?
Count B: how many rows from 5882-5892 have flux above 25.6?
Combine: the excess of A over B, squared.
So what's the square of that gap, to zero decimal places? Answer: 36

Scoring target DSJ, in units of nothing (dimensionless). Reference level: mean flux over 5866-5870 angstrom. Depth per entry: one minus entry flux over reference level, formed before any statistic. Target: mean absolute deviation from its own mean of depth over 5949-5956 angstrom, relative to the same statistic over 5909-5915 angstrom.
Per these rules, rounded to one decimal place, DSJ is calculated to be 3.0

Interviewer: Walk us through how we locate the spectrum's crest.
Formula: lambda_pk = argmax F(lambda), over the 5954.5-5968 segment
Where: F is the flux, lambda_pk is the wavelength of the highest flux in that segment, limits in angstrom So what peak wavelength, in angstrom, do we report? 5964.80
